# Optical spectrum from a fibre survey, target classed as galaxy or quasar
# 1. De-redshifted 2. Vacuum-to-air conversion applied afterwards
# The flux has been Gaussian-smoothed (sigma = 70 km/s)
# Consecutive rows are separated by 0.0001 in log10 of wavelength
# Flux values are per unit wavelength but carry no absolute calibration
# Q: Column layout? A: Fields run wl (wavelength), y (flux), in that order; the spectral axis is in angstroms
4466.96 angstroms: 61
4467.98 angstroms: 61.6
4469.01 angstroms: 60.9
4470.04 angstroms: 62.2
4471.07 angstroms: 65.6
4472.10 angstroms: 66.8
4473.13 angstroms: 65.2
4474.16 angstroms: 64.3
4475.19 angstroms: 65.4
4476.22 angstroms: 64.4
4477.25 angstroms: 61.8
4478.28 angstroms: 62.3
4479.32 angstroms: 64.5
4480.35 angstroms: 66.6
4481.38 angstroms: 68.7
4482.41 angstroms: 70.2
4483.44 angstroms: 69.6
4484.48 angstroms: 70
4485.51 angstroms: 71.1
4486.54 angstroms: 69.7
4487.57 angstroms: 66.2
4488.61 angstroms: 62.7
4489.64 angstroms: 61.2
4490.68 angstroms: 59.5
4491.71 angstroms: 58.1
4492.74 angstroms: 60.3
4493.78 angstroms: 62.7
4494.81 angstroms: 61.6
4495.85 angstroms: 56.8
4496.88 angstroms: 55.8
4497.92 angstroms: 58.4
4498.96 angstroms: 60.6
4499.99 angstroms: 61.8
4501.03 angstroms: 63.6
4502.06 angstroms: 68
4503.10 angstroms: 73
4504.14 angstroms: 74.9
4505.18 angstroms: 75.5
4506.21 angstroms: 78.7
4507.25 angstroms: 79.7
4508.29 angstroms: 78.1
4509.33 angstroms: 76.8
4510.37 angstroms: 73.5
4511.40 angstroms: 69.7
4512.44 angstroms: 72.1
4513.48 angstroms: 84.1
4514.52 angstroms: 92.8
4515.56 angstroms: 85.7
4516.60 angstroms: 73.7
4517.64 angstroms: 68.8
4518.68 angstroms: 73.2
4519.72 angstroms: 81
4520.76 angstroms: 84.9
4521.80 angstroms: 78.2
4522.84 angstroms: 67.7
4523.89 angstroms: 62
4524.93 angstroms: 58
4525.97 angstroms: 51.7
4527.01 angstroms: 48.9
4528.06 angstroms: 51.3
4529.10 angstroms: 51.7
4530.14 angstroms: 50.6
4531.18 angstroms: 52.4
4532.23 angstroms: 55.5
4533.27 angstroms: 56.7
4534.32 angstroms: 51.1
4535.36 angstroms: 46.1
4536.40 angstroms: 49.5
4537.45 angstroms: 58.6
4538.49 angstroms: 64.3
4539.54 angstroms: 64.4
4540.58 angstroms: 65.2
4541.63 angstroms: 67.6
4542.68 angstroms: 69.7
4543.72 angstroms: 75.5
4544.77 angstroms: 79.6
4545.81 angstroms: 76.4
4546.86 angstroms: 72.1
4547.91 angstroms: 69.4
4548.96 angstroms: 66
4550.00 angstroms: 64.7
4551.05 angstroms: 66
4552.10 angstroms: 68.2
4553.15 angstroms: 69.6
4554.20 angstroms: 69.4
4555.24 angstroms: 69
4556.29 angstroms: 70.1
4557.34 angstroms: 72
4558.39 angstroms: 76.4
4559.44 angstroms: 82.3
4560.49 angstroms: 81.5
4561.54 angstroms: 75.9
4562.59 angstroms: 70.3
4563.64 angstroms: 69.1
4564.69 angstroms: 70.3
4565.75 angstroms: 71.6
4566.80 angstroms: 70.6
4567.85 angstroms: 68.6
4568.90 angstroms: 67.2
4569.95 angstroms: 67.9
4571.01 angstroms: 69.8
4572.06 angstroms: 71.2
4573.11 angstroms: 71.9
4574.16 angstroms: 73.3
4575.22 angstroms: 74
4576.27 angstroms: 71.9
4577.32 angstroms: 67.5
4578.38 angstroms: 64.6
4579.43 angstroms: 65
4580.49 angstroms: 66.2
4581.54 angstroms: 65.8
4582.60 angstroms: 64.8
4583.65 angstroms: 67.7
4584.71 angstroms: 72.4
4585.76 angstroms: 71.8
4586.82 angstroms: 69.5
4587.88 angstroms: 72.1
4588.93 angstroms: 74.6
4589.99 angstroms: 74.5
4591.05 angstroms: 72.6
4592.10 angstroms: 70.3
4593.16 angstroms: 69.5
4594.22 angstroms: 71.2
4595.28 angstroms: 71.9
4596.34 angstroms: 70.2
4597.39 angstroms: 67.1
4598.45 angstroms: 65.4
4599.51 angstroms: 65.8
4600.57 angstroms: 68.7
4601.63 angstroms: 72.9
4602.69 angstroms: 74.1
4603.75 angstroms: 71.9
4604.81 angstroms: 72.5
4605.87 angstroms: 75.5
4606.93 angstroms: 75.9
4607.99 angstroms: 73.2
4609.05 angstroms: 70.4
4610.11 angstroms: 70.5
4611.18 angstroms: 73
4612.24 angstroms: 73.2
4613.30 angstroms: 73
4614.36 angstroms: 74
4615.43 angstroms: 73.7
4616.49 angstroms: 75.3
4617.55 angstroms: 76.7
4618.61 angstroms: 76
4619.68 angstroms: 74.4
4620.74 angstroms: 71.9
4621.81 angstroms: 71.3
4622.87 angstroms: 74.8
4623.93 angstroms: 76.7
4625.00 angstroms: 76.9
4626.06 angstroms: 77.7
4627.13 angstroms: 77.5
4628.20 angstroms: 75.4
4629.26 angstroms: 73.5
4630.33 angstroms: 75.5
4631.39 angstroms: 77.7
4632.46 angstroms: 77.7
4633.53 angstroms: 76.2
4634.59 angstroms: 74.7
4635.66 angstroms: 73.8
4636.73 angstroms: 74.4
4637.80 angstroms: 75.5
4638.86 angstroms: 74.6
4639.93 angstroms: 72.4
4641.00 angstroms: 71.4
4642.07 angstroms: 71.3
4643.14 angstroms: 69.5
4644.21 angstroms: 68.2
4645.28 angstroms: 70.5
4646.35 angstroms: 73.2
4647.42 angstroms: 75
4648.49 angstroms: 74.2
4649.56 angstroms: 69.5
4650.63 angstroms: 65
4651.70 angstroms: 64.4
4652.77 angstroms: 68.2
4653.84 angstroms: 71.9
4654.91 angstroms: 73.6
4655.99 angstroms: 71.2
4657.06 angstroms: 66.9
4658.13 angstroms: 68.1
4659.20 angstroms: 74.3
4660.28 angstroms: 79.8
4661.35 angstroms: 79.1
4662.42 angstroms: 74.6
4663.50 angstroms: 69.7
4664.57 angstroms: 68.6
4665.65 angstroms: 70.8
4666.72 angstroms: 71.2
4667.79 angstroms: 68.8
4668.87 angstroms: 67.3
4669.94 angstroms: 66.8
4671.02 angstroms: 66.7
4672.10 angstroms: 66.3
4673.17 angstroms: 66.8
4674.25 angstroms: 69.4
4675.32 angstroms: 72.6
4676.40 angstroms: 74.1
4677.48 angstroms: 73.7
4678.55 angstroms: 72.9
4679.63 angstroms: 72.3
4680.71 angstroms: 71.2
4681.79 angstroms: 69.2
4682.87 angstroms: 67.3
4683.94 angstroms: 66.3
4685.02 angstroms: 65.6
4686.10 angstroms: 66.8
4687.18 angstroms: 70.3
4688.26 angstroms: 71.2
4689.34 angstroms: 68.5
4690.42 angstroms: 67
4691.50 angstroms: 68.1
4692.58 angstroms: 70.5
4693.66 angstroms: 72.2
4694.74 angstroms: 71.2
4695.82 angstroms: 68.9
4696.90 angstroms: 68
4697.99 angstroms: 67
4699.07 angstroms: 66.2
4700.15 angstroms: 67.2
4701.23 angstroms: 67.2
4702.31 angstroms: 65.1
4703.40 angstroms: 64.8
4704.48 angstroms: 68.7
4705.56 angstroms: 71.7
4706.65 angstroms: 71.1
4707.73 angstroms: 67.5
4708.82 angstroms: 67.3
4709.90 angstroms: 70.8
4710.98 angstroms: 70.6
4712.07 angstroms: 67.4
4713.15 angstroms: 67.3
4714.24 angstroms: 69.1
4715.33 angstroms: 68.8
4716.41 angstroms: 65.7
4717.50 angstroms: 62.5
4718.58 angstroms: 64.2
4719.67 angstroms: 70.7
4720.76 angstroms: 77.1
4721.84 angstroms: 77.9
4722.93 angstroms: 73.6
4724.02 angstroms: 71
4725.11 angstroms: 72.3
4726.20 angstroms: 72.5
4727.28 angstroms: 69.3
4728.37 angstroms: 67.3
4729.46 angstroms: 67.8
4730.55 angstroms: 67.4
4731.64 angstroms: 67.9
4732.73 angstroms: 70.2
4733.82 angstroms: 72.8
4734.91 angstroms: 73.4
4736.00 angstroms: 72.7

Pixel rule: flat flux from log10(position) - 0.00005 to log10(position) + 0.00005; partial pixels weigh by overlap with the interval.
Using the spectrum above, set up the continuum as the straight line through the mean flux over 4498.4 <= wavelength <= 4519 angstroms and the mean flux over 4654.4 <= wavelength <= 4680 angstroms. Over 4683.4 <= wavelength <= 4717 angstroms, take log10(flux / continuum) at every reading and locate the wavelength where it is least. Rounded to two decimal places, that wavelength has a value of 4703.40 angstroms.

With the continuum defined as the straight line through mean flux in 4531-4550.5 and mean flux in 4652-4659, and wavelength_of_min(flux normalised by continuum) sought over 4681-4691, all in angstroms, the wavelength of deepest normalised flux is 4685.02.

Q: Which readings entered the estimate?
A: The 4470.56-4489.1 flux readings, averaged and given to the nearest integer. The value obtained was 66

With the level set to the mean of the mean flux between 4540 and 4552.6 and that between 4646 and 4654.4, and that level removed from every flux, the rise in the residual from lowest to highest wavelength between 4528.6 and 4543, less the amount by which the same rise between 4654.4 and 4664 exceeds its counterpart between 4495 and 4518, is 34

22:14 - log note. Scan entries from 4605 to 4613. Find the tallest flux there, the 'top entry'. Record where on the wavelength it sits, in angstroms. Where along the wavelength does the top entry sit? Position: 4606.93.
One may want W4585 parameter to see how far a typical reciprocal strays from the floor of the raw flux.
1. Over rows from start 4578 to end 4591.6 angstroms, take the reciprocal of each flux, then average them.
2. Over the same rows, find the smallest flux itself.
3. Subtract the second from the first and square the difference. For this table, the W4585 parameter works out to 4171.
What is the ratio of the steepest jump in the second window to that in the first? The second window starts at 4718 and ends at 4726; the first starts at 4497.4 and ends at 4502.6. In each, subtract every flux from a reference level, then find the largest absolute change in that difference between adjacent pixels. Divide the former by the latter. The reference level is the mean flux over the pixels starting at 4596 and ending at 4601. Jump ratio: 1.5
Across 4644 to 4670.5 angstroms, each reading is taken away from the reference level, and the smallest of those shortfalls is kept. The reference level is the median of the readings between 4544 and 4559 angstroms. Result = -10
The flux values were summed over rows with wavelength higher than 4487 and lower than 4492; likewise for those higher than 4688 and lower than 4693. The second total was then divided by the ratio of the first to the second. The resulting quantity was 387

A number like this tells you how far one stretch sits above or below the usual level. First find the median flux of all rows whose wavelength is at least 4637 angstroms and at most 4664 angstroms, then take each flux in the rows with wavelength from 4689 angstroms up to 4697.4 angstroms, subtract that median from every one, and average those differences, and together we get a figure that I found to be -2.1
